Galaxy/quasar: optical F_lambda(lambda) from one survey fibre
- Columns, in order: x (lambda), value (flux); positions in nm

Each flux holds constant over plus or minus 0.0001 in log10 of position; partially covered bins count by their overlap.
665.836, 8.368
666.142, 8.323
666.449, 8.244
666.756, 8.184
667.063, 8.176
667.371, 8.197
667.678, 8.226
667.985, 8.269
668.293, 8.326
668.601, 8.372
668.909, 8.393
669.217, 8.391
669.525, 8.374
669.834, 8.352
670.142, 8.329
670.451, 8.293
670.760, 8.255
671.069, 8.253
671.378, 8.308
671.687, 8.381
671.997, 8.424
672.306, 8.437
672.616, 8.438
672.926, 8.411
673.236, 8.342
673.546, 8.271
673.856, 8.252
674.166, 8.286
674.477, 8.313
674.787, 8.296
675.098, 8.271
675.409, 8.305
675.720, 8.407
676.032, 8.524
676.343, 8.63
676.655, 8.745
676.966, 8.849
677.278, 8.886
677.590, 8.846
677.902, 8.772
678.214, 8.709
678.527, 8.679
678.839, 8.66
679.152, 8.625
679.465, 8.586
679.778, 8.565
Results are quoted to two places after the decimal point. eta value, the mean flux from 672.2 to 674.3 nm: 8.35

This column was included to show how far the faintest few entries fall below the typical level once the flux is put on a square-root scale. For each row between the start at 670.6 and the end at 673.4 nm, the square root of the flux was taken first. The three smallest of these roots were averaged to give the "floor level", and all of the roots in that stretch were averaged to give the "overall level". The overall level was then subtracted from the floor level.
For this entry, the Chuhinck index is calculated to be -0.015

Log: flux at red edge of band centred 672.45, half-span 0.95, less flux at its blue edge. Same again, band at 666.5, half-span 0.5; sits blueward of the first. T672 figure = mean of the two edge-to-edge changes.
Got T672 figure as -0.09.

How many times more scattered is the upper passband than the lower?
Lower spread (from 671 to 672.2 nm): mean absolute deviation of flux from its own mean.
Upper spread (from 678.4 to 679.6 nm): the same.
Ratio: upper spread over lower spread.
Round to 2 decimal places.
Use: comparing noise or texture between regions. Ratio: 0.52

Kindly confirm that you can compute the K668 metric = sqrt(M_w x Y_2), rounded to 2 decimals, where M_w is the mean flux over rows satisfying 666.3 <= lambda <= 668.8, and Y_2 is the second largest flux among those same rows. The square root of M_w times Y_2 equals 8.29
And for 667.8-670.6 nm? 8.37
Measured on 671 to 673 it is 8.41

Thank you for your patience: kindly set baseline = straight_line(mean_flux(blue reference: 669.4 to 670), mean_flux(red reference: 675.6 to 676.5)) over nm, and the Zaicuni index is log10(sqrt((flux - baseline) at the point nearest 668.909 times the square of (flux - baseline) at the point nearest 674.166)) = -1.38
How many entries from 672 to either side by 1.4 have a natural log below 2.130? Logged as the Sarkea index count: 6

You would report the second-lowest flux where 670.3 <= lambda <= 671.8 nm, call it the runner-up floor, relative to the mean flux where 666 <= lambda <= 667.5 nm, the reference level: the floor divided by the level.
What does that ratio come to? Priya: 1.004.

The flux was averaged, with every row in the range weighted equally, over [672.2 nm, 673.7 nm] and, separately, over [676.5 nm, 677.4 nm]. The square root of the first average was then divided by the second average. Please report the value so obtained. 0.328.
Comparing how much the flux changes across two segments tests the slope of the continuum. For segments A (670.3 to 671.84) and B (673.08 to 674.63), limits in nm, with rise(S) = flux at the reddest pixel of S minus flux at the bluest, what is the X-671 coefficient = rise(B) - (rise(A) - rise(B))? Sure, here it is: -0.15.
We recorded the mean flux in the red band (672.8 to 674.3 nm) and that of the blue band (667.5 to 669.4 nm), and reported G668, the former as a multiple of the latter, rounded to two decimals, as 1.00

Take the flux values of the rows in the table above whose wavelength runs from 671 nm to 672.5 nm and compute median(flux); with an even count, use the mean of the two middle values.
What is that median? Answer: 8.38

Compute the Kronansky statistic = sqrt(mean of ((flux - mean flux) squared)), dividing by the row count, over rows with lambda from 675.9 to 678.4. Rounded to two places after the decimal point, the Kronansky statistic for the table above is 0.11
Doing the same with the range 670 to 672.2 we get 0.06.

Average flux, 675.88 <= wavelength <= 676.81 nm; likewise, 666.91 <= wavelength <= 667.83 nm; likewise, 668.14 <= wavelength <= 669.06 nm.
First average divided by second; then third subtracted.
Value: -7.31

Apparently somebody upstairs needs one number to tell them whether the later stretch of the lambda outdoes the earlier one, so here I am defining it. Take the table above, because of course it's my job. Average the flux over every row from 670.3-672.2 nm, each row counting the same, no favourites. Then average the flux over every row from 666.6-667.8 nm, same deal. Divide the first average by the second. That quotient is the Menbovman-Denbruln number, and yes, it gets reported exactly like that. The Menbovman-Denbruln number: 1.02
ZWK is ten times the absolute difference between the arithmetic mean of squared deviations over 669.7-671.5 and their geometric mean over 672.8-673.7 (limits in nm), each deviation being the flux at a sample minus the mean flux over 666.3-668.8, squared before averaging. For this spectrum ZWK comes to 0.01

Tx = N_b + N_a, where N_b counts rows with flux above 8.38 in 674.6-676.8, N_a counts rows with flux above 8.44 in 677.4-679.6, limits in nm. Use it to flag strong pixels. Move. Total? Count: 11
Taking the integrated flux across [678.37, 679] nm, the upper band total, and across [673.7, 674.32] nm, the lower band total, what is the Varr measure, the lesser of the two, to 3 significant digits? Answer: 5.13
